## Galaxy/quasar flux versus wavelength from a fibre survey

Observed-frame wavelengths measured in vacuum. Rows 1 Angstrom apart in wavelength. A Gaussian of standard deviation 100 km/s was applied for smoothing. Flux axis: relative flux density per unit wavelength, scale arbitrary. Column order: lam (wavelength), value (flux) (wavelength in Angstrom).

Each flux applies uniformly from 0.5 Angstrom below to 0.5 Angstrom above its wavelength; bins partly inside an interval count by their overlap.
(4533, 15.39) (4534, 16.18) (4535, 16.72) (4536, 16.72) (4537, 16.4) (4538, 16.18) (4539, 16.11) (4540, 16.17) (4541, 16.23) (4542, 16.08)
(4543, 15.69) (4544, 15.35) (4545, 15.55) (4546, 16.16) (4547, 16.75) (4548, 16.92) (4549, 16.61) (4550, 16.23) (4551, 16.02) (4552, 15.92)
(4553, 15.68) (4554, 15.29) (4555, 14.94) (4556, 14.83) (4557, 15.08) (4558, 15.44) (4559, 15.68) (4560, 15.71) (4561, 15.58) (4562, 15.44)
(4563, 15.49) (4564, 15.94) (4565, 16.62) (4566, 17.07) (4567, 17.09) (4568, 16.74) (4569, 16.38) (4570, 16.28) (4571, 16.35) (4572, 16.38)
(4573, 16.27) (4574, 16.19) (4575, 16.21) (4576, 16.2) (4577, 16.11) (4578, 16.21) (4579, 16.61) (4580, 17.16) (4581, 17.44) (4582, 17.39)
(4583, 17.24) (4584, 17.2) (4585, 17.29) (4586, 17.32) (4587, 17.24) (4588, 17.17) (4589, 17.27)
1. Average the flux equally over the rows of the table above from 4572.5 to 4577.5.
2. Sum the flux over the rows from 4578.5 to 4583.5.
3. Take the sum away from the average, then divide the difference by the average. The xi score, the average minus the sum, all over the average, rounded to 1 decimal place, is -4.3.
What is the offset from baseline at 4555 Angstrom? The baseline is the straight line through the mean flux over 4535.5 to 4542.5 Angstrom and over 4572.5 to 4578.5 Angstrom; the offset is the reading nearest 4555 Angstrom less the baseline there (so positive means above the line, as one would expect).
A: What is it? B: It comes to -1.3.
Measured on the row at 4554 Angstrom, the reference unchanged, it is -1.0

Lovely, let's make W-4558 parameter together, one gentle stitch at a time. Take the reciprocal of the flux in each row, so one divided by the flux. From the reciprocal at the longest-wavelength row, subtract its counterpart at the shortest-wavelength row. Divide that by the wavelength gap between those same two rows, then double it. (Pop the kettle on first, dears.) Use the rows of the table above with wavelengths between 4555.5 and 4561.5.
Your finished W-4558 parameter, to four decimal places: -0.0013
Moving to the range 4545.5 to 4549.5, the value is -0.0011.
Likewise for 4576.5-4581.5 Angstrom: -0.0024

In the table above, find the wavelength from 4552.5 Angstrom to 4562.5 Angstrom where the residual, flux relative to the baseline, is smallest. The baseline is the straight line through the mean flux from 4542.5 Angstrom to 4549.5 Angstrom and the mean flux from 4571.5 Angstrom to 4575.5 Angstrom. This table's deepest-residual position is 4556 Angstrom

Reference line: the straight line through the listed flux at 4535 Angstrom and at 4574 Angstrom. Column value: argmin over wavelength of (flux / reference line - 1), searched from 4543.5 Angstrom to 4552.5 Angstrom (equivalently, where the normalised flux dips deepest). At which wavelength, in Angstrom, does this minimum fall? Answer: 4544 Angstrom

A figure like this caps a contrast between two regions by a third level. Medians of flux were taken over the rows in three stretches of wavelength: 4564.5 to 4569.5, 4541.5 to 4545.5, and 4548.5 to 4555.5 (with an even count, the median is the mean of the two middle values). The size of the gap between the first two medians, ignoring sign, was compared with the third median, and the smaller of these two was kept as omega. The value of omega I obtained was 1.1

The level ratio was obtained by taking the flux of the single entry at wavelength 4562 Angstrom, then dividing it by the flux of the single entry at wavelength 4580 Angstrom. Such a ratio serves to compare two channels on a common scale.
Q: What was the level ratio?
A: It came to 0.90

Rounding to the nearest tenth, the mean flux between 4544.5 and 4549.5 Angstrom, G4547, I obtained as 16.4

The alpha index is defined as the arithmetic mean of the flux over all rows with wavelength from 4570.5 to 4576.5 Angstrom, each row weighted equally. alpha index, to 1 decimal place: 16.3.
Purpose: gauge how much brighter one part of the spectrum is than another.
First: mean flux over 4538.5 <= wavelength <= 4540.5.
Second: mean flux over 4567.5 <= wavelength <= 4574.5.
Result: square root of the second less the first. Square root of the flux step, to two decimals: 0.48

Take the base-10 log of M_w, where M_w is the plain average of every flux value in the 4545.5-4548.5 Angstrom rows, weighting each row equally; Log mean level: 1.22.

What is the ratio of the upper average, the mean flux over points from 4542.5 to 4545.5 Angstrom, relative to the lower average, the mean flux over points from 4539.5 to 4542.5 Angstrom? 0.961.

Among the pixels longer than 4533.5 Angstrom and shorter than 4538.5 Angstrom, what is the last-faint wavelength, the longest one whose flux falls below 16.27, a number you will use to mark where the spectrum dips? 4538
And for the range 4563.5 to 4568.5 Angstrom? 4564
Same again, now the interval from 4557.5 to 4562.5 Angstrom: 4562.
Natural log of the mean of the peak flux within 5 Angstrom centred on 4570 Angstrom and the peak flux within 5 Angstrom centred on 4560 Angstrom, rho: 2.79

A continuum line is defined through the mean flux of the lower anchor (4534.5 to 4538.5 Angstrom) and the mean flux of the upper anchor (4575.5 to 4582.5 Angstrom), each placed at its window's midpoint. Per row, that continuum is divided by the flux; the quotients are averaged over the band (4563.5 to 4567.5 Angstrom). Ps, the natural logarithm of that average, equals 0.000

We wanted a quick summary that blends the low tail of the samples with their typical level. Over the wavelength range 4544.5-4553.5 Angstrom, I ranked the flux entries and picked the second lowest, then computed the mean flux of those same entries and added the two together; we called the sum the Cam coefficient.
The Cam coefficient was 31.9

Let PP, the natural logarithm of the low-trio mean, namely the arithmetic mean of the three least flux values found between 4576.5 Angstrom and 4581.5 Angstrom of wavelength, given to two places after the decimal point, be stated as 2.79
